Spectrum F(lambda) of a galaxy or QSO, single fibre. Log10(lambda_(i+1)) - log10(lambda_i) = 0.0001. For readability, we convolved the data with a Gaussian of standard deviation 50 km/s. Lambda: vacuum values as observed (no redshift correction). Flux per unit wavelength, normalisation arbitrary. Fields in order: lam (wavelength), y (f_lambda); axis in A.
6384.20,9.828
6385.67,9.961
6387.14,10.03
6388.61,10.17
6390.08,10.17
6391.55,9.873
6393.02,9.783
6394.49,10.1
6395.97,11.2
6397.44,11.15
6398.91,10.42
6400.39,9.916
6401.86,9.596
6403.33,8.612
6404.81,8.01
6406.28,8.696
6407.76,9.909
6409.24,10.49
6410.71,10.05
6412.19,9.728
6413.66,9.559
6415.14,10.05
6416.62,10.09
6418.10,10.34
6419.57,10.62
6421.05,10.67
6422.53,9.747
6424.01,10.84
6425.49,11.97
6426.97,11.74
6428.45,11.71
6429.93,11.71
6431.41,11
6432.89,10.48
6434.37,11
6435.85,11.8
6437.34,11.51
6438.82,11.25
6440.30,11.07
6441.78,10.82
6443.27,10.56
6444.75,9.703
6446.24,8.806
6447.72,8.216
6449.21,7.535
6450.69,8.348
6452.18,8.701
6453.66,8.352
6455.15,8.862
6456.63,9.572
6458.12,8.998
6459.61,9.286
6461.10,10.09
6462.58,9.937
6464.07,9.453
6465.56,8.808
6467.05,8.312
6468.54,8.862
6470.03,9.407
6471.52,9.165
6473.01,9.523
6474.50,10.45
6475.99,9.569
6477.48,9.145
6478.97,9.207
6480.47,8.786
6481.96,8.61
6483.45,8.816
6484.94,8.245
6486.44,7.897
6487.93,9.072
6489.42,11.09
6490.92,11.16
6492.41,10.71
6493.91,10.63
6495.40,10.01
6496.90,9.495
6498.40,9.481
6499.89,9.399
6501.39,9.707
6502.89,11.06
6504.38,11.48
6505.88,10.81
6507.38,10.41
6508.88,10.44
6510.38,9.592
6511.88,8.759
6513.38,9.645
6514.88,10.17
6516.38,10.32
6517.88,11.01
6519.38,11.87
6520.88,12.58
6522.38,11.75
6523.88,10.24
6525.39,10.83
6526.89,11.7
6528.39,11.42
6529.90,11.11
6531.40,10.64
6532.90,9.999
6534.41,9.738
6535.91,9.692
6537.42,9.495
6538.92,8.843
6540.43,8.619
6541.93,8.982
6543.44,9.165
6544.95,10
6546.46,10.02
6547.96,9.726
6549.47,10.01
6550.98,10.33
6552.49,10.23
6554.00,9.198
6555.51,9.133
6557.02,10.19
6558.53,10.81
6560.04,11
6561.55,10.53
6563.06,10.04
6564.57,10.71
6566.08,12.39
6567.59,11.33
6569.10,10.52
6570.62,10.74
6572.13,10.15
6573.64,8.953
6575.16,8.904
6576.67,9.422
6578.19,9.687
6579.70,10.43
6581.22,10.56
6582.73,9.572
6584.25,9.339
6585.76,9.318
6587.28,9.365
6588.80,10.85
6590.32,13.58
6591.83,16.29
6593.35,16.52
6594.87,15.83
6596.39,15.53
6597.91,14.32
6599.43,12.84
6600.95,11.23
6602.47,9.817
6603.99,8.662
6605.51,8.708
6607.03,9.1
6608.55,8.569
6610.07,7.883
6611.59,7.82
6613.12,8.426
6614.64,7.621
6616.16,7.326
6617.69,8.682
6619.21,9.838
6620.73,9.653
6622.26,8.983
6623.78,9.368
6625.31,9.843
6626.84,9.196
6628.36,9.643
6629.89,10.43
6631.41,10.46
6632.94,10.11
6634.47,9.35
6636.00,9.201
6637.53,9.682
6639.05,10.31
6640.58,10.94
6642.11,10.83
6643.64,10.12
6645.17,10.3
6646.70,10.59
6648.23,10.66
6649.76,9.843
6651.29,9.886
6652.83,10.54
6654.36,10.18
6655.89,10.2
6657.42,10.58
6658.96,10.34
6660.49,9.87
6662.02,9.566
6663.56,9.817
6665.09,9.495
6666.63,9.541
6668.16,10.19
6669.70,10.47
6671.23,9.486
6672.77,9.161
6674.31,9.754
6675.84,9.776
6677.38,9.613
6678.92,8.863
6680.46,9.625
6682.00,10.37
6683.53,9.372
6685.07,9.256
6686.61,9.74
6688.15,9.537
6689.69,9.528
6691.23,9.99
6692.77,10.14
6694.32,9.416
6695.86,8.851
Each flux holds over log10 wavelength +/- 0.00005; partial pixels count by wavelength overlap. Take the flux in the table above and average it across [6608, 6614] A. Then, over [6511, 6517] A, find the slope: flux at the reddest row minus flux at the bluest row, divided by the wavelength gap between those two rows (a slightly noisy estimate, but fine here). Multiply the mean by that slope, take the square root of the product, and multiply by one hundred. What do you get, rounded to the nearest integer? 168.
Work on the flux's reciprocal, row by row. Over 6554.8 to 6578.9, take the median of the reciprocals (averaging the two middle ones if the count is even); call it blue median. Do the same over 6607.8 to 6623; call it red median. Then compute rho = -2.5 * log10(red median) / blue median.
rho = 24.1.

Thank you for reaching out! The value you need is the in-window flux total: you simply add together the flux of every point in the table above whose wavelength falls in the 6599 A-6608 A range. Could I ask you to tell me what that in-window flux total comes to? 60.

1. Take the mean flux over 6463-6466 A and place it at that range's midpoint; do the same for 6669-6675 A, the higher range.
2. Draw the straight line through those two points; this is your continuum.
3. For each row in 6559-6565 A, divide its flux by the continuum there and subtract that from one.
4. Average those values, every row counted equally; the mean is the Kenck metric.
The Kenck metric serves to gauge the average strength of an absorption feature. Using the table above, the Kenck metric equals -0.12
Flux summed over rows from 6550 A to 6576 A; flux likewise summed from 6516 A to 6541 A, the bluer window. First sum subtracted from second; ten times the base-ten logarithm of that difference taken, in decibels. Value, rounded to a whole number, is 7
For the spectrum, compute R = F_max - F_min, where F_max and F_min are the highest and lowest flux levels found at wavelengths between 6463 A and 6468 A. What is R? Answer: 1.1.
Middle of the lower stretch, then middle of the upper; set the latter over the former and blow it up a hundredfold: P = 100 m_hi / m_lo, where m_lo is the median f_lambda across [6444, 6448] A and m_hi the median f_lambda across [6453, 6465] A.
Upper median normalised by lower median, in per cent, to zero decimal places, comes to 106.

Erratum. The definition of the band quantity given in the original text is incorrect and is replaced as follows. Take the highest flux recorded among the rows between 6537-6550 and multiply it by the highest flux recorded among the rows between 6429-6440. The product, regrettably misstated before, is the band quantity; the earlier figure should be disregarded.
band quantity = 118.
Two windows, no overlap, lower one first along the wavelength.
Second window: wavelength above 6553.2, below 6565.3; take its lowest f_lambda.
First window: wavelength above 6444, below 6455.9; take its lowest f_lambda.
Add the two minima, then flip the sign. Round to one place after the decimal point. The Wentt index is -16.7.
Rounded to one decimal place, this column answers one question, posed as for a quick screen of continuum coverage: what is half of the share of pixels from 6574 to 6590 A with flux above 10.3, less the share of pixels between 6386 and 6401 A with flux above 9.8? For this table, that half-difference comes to -0.3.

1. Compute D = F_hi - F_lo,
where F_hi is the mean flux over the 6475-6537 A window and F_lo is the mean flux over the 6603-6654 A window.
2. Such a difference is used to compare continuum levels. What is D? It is 0.7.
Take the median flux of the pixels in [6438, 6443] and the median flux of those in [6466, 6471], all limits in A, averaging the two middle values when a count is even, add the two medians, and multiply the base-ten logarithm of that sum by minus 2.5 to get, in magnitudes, -3.25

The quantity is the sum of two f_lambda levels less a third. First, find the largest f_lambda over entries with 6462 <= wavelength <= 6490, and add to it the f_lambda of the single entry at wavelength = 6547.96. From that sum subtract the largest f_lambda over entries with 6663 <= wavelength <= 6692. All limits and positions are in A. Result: 10.3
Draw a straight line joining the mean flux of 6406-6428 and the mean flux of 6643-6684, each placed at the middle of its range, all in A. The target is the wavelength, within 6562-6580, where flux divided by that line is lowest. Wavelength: 6575.16 A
